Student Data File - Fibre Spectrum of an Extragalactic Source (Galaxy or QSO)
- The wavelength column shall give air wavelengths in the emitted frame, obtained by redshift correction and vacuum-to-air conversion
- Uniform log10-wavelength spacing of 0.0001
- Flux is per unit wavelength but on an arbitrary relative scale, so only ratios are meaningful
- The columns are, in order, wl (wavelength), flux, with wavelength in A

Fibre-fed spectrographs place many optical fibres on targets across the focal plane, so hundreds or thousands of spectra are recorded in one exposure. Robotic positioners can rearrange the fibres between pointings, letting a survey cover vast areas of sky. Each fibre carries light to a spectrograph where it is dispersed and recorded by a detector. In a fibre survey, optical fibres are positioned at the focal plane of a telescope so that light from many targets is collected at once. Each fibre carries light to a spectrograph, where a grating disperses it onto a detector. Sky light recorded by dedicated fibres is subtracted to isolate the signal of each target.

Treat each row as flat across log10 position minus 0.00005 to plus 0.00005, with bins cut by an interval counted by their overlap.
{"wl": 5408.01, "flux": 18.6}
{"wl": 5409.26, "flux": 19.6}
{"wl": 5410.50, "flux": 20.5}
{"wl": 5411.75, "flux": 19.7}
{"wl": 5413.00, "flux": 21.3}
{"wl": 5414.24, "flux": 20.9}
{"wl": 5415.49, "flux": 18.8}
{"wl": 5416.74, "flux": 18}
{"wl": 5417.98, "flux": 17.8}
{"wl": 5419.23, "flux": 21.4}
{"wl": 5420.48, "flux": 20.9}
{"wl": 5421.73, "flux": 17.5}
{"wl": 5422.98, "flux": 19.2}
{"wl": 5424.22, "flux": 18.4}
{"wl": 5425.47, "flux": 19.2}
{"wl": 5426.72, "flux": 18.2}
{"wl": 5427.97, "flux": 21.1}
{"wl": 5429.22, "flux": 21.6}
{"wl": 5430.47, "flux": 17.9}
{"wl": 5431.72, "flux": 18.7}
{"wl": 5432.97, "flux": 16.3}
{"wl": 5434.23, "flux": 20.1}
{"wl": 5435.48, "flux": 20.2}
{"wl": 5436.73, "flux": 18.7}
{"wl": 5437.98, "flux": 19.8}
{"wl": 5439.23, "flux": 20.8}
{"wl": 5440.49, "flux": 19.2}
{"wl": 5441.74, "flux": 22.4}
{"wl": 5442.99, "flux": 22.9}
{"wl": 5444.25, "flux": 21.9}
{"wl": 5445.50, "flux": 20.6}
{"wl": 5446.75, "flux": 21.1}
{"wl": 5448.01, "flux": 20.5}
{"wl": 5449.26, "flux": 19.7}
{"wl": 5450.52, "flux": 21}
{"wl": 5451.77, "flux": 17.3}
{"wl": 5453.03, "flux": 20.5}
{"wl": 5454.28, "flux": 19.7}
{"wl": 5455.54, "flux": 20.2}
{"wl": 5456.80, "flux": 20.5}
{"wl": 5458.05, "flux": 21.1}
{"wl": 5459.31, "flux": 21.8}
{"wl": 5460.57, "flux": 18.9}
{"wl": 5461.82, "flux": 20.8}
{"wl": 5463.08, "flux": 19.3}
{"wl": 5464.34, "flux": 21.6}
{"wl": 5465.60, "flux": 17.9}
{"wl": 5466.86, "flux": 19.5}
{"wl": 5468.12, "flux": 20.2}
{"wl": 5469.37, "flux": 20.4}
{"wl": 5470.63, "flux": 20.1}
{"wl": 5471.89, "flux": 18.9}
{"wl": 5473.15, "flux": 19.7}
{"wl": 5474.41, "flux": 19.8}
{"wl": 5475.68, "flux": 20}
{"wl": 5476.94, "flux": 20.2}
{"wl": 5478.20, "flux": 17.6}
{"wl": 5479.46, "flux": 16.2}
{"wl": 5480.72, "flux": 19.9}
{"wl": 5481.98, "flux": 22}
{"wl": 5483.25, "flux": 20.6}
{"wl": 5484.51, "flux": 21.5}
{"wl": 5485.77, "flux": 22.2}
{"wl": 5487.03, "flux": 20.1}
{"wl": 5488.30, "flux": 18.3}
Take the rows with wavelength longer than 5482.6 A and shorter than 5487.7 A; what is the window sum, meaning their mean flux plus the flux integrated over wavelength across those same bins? 128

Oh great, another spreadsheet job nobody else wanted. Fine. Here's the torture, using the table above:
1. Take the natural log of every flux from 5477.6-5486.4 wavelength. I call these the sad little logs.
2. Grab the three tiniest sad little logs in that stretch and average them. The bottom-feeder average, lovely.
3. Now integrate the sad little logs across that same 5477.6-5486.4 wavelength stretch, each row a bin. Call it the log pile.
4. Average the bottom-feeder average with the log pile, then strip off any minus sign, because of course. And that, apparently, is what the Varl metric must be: 14.6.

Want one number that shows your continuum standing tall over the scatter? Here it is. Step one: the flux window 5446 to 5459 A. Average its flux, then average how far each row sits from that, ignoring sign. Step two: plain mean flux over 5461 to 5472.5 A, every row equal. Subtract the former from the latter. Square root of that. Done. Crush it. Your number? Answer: 4.37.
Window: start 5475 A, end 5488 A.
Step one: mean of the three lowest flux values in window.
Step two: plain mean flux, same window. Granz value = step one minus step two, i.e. -2.1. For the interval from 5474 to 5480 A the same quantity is -0.9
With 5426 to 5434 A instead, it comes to -1.5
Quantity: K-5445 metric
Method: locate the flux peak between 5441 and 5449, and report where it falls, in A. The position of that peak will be 5442.99 A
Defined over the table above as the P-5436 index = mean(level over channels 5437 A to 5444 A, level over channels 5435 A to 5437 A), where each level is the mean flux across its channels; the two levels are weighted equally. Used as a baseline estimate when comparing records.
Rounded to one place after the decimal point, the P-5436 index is 20.2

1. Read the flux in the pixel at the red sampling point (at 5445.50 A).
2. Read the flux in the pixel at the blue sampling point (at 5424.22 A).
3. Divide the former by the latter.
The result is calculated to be 1.12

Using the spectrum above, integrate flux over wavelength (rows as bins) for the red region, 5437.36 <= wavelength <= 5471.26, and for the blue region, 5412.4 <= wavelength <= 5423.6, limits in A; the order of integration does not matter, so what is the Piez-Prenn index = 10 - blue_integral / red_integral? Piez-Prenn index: 9.7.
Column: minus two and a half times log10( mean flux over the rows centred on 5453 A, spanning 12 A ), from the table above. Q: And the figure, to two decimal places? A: -3.26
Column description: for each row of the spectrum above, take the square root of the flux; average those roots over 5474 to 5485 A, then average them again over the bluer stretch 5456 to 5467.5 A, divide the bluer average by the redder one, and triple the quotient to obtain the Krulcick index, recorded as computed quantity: 3.03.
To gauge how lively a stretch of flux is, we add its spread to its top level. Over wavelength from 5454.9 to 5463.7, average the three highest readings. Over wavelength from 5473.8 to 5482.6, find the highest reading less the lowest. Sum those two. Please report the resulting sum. 27.0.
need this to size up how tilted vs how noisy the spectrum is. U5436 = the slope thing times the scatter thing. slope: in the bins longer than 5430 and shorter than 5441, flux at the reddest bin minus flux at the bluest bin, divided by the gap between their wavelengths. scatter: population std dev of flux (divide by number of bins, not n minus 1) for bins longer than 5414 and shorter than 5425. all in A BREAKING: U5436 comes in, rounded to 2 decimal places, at 0.18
